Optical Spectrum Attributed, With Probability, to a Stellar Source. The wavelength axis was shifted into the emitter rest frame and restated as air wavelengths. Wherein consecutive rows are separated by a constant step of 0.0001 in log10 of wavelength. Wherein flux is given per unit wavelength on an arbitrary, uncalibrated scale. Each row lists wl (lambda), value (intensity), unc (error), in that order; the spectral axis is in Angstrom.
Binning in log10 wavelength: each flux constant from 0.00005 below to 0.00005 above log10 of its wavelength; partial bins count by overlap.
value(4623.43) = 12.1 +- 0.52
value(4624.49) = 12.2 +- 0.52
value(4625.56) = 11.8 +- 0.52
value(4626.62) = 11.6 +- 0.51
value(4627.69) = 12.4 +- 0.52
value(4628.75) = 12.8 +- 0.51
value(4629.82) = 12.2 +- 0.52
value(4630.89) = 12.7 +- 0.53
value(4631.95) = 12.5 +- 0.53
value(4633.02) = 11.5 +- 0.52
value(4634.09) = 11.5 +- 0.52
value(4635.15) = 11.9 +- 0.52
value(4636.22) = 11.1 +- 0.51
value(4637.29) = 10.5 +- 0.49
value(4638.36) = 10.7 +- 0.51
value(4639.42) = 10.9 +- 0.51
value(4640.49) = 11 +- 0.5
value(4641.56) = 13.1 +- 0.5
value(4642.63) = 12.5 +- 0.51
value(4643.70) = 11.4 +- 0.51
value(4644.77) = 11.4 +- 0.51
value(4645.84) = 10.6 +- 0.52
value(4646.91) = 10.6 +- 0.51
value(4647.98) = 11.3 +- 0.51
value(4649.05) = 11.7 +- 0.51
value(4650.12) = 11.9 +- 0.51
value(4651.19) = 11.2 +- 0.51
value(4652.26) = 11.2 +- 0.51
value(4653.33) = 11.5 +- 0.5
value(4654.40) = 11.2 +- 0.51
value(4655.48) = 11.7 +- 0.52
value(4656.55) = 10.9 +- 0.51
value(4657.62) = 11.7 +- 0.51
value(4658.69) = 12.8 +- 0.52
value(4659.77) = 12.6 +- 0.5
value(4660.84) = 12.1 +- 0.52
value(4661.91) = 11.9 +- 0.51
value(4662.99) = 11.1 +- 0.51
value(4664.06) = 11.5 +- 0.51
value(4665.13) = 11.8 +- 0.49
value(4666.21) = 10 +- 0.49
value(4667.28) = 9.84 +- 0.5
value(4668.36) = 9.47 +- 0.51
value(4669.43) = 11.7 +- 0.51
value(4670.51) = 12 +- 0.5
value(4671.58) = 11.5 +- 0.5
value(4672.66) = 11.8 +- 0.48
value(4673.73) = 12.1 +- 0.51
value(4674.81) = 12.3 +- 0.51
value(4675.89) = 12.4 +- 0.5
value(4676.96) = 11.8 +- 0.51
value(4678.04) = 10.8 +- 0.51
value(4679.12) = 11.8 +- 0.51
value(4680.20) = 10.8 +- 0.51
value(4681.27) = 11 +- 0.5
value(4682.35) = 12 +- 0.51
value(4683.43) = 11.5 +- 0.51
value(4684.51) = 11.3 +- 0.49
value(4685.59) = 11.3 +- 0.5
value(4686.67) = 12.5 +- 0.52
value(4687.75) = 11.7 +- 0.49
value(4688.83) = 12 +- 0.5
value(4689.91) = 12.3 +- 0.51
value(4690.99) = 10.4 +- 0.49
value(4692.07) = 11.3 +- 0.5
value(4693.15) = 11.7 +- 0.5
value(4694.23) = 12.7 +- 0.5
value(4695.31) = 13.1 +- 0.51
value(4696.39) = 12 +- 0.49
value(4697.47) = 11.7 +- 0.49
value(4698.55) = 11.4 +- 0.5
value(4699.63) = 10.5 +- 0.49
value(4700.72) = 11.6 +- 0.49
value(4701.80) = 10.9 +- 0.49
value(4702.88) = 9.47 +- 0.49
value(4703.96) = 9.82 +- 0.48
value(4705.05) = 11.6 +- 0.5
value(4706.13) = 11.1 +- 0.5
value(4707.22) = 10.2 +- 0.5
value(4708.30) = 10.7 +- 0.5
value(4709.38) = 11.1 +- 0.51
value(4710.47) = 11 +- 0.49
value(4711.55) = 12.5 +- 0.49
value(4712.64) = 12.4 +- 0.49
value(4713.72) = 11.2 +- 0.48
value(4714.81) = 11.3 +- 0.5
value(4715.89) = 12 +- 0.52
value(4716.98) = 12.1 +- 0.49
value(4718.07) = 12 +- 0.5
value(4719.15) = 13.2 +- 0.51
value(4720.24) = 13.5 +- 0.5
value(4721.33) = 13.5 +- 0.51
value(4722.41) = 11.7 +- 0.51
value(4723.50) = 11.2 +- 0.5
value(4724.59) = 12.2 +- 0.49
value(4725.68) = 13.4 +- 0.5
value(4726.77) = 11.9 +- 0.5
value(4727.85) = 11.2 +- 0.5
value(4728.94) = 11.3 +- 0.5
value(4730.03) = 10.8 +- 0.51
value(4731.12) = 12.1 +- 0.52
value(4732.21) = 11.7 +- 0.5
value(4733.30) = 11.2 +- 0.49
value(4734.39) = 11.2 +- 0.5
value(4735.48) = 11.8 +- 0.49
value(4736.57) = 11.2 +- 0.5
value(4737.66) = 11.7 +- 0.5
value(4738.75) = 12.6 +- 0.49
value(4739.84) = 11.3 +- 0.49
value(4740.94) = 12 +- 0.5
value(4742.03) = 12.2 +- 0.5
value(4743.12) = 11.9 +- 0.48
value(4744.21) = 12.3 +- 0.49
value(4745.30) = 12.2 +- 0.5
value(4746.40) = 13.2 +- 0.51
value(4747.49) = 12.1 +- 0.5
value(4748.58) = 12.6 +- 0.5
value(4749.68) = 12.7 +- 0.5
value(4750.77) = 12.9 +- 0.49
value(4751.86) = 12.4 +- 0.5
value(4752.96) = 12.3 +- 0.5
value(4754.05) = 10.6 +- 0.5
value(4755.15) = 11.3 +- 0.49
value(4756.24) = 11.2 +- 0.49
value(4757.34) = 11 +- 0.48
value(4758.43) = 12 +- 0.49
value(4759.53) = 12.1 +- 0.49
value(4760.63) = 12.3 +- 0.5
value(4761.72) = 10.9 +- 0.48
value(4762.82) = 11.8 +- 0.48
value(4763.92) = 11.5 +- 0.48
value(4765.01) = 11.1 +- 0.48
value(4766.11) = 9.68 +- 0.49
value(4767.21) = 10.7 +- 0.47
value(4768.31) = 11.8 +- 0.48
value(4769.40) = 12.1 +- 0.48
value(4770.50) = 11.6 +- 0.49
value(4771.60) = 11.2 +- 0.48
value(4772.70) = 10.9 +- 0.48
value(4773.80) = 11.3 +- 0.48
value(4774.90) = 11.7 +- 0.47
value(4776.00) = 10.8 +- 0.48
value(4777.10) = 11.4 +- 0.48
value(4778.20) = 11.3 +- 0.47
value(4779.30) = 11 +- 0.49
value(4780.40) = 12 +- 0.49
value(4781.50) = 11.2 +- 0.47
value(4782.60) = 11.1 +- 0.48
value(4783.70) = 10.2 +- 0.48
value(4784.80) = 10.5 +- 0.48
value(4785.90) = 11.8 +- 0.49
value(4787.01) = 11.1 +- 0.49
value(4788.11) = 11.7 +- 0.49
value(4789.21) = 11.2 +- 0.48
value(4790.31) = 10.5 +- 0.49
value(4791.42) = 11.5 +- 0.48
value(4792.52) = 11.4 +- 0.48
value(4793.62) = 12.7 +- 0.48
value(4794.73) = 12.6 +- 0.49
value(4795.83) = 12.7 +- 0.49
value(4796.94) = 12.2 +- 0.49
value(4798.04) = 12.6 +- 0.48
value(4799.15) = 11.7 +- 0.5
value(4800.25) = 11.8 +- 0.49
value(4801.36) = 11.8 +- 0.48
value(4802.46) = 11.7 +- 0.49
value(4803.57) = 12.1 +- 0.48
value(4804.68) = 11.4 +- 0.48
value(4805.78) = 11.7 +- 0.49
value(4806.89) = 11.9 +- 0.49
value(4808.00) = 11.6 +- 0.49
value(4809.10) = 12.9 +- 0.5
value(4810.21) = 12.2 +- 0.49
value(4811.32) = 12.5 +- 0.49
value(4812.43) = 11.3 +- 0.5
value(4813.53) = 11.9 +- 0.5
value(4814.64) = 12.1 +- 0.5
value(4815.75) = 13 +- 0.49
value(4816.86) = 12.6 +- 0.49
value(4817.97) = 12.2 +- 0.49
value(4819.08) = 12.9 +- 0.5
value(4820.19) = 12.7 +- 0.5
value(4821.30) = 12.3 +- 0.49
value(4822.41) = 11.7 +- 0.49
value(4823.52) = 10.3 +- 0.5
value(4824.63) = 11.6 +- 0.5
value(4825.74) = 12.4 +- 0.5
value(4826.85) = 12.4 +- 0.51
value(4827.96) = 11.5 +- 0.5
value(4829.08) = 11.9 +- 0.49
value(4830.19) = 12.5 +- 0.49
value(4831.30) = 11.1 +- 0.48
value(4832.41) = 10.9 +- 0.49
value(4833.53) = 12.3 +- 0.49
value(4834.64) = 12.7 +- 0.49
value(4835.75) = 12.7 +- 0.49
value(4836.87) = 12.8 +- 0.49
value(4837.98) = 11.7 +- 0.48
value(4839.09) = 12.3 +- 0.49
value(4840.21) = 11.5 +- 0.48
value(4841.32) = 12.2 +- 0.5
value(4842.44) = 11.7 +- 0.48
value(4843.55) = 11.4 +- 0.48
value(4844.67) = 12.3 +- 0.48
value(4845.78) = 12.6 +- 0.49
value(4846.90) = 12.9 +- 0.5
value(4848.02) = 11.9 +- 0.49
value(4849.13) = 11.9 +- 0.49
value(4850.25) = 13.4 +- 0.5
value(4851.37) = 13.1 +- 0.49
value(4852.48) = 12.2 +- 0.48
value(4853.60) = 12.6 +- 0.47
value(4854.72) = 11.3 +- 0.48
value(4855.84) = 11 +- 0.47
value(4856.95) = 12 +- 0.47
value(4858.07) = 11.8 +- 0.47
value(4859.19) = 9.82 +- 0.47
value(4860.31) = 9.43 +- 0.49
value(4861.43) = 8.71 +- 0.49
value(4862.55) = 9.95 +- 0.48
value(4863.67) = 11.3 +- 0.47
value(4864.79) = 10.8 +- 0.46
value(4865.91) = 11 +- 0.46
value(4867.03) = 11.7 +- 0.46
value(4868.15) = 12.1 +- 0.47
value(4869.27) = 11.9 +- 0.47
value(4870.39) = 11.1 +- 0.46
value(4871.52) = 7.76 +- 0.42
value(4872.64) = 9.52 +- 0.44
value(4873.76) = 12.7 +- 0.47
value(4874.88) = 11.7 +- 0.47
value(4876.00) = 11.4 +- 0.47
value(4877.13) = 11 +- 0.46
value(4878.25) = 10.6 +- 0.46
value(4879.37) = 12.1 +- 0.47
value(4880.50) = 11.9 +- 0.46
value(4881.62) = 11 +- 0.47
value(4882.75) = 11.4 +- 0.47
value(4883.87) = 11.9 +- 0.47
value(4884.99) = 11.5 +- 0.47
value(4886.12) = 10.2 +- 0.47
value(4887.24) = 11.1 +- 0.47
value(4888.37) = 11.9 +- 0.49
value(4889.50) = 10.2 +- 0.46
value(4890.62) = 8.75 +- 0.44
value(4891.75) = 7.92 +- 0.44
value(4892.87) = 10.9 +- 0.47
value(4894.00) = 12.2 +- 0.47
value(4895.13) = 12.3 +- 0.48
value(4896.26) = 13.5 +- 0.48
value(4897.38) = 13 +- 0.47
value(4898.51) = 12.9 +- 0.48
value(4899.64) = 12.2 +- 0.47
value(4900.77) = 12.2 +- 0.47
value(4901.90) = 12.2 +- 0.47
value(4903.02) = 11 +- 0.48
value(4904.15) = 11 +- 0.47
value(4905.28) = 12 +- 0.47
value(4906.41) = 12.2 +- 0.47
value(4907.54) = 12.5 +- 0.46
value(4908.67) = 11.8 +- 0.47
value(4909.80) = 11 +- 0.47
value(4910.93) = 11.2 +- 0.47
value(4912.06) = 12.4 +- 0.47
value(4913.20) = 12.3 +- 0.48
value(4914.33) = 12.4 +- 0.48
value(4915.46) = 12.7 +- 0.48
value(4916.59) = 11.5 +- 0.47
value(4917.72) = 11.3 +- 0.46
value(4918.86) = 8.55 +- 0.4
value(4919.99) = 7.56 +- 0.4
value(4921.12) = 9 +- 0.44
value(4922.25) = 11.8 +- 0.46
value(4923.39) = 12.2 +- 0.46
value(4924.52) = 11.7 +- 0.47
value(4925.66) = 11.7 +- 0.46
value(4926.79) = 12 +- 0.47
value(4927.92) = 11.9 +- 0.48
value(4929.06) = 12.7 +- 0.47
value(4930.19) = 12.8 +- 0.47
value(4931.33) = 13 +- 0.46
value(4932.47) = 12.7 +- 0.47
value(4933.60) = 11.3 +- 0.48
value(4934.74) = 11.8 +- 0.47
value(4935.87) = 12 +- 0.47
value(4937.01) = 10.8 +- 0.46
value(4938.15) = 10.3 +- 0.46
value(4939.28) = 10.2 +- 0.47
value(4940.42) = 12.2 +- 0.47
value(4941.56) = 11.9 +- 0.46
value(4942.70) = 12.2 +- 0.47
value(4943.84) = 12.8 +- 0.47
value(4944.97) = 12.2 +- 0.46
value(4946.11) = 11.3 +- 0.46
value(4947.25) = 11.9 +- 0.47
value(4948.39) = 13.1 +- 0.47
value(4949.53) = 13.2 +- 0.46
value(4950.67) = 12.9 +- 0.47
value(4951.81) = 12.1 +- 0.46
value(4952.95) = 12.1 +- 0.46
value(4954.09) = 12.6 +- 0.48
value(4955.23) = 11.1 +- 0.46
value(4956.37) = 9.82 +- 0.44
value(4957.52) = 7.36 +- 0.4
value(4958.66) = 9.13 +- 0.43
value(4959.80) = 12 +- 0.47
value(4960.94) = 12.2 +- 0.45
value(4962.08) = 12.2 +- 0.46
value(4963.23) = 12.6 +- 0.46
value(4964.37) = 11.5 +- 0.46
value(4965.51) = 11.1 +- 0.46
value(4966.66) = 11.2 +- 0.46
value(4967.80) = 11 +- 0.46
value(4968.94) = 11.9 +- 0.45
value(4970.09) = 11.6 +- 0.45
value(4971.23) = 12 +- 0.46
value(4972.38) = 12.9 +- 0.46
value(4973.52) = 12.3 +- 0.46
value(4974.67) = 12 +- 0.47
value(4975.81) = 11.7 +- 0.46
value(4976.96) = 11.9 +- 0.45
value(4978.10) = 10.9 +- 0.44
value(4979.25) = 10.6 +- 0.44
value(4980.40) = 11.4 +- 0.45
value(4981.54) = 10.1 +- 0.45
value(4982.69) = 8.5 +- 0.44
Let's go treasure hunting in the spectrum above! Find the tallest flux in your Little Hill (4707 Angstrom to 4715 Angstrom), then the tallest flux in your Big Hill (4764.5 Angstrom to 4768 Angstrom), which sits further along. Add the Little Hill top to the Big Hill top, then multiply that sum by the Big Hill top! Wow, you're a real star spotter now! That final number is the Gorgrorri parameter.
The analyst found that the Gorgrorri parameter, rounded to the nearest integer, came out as 262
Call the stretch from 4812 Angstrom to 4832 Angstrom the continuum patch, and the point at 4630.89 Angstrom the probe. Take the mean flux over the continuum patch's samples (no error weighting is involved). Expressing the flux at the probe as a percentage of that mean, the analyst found 106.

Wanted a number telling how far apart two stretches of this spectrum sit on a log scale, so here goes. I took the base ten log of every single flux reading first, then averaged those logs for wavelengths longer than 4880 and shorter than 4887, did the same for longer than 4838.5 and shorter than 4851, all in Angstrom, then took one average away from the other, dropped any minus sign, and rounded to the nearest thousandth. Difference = 0.032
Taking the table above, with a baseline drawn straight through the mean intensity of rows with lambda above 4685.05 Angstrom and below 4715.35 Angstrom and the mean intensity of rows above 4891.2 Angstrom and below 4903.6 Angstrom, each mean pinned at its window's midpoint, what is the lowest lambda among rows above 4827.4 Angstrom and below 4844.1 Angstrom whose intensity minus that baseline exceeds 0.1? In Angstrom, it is 4829.08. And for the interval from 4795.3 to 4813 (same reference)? 4795.83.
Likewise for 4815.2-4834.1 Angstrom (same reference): 4815.75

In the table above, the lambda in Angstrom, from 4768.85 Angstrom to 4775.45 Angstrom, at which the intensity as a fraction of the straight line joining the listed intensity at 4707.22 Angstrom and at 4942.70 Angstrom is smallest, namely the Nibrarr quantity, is 4772.70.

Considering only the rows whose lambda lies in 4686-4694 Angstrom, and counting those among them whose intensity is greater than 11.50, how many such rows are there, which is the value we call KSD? 5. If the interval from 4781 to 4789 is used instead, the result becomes 2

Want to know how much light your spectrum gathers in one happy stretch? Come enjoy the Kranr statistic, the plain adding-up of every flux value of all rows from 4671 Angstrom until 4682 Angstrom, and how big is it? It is 116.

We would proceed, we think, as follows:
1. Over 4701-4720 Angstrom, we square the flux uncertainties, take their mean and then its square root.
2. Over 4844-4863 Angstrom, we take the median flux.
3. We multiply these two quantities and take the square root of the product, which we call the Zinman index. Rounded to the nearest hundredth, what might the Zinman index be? 2.43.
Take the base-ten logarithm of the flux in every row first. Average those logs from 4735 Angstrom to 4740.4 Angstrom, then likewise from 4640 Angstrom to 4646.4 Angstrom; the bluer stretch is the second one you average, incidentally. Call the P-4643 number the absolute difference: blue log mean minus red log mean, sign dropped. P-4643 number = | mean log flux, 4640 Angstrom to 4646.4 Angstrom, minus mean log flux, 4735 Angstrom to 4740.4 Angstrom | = 0.003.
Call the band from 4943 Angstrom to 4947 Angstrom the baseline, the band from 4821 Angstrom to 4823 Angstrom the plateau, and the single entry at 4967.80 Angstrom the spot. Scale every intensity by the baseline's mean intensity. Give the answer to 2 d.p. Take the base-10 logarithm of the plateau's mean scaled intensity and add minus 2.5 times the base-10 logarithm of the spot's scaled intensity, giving 0.10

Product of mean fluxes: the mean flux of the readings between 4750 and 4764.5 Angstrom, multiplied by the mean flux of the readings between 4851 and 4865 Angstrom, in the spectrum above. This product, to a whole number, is 130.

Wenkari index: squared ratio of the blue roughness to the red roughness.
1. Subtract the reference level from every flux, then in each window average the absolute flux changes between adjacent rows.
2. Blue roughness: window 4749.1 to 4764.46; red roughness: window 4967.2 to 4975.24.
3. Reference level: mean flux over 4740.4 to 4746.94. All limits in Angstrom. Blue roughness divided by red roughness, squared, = 1.0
